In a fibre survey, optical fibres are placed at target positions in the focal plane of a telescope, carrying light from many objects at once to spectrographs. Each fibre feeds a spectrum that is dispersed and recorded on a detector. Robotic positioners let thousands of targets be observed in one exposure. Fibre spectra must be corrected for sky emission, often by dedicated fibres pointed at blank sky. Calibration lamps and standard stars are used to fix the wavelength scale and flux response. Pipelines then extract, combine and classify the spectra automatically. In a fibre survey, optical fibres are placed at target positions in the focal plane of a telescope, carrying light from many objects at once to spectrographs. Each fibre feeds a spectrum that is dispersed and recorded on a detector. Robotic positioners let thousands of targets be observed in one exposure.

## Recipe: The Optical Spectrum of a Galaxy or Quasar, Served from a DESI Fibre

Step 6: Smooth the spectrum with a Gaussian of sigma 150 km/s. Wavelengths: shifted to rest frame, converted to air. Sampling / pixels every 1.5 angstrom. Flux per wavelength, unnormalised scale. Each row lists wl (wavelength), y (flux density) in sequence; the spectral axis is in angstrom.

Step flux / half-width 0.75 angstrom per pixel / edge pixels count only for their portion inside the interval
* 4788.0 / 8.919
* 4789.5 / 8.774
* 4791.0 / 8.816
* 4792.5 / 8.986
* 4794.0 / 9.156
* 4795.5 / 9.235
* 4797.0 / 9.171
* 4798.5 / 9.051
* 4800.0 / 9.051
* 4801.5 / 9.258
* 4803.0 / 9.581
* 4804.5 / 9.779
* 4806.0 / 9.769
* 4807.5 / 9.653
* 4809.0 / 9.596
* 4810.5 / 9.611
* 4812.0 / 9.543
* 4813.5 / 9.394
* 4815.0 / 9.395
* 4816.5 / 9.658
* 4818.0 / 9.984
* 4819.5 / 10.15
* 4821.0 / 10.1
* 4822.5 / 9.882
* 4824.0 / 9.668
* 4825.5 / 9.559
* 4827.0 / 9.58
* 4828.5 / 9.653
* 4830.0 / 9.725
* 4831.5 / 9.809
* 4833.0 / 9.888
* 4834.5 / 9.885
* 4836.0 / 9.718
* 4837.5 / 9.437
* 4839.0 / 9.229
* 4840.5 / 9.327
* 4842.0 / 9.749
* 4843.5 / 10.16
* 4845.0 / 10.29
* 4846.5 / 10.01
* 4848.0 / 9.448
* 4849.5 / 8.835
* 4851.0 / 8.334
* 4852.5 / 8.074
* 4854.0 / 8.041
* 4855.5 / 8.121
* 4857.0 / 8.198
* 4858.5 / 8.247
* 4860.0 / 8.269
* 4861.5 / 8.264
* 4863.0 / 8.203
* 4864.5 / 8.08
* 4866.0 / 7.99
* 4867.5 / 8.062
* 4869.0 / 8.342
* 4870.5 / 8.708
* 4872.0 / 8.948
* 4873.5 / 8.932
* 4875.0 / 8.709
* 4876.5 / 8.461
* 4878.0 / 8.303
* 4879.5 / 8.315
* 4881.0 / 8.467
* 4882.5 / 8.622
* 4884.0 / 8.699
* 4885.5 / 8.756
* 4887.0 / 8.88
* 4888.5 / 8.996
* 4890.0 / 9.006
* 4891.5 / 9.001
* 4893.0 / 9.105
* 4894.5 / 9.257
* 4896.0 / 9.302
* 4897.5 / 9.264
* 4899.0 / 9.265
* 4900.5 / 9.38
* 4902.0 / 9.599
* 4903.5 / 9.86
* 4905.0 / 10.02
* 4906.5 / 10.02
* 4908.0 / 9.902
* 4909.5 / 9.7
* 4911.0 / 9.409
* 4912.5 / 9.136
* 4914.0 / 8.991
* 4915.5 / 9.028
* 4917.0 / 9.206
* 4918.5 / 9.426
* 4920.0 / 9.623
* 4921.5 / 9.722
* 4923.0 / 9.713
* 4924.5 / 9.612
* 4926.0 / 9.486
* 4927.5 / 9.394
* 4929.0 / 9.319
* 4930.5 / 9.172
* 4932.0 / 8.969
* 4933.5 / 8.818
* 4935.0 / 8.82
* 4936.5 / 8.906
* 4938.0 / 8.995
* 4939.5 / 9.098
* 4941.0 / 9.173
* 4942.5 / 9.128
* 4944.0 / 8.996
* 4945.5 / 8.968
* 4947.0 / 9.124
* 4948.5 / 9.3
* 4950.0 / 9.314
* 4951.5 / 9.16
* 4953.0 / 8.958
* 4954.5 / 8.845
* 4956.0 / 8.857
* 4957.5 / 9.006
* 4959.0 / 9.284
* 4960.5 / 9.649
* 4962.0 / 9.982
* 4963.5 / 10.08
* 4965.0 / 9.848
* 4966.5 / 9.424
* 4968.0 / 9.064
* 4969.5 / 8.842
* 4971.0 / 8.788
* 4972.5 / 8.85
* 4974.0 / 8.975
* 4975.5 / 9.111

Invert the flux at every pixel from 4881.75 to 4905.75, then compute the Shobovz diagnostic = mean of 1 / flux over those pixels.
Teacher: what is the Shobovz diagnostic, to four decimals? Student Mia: 0.1090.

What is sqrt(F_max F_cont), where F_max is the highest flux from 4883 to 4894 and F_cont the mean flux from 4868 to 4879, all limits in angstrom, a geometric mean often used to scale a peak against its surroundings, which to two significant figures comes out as 8.9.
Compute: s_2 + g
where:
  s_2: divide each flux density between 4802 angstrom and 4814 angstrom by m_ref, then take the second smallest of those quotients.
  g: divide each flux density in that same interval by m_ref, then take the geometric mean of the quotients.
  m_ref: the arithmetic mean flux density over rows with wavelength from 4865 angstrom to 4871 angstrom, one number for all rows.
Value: 2.32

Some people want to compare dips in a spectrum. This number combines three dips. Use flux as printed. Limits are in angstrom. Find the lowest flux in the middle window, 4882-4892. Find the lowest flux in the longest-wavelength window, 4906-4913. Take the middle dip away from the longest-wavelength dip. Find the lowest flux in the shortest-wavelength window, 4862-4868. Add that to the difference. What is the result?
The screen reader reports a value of 8.5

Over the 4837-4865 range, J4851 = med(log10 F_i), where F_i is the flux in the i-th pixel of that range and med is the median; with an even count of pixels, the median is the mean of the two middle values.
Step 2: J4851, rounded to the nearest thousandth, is 0.921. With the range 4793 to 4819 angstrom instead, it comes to 0.980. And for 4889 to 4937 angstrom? 0.969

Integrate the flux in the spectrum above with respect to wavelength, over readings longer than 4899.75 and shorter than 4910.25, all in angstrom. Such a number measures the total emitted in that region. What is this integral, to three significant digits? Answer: 103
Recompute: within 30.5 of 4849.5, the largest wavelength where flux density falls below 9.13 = 4879.5 angstrom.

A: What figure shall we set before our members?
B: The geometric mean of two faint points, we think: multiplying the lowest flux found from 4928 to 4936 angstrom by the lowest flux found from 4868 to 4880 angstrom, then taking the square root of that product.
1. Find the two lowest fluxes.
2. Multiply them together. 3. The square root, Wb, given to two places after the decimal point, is 8.56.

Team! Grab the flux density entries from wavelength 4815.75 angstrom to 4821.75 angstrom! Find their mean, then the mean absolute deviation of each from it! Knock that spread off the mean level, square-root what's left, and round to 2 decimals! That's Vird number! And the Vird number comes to 3.13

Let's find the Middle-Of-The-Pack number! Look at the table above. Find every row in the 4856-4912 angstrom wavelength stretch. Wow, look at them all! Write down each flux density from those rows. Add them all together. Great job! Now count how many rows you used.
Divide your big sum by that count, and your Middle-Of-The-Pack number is 8.88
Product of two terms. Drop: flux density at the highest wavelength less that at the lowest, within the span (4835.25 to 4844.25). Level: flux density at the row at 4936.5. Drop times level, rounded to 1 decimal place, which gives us 3.9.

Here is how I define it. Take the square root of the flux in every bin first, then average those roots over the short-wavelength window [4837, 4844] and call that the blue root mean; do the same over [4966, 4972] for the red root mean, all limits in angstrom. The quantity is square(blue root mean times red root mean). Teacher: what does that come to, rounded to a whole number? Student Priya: 86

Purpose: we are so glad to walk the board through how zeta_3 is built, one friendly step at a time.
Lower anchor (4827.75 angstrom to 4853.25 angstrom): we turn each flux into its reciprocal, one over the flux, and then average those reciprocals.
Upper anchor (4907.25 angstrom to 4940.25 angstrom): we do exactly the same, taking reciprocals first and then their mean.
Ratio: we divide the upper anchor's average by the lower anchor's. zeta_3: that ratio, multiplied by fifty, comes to 51.0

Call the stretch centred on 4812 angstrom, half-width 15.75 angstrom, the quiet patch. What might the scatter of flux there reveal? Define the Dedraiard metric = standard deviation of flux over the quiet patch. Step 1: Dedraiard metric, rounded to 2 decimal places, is 0.30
